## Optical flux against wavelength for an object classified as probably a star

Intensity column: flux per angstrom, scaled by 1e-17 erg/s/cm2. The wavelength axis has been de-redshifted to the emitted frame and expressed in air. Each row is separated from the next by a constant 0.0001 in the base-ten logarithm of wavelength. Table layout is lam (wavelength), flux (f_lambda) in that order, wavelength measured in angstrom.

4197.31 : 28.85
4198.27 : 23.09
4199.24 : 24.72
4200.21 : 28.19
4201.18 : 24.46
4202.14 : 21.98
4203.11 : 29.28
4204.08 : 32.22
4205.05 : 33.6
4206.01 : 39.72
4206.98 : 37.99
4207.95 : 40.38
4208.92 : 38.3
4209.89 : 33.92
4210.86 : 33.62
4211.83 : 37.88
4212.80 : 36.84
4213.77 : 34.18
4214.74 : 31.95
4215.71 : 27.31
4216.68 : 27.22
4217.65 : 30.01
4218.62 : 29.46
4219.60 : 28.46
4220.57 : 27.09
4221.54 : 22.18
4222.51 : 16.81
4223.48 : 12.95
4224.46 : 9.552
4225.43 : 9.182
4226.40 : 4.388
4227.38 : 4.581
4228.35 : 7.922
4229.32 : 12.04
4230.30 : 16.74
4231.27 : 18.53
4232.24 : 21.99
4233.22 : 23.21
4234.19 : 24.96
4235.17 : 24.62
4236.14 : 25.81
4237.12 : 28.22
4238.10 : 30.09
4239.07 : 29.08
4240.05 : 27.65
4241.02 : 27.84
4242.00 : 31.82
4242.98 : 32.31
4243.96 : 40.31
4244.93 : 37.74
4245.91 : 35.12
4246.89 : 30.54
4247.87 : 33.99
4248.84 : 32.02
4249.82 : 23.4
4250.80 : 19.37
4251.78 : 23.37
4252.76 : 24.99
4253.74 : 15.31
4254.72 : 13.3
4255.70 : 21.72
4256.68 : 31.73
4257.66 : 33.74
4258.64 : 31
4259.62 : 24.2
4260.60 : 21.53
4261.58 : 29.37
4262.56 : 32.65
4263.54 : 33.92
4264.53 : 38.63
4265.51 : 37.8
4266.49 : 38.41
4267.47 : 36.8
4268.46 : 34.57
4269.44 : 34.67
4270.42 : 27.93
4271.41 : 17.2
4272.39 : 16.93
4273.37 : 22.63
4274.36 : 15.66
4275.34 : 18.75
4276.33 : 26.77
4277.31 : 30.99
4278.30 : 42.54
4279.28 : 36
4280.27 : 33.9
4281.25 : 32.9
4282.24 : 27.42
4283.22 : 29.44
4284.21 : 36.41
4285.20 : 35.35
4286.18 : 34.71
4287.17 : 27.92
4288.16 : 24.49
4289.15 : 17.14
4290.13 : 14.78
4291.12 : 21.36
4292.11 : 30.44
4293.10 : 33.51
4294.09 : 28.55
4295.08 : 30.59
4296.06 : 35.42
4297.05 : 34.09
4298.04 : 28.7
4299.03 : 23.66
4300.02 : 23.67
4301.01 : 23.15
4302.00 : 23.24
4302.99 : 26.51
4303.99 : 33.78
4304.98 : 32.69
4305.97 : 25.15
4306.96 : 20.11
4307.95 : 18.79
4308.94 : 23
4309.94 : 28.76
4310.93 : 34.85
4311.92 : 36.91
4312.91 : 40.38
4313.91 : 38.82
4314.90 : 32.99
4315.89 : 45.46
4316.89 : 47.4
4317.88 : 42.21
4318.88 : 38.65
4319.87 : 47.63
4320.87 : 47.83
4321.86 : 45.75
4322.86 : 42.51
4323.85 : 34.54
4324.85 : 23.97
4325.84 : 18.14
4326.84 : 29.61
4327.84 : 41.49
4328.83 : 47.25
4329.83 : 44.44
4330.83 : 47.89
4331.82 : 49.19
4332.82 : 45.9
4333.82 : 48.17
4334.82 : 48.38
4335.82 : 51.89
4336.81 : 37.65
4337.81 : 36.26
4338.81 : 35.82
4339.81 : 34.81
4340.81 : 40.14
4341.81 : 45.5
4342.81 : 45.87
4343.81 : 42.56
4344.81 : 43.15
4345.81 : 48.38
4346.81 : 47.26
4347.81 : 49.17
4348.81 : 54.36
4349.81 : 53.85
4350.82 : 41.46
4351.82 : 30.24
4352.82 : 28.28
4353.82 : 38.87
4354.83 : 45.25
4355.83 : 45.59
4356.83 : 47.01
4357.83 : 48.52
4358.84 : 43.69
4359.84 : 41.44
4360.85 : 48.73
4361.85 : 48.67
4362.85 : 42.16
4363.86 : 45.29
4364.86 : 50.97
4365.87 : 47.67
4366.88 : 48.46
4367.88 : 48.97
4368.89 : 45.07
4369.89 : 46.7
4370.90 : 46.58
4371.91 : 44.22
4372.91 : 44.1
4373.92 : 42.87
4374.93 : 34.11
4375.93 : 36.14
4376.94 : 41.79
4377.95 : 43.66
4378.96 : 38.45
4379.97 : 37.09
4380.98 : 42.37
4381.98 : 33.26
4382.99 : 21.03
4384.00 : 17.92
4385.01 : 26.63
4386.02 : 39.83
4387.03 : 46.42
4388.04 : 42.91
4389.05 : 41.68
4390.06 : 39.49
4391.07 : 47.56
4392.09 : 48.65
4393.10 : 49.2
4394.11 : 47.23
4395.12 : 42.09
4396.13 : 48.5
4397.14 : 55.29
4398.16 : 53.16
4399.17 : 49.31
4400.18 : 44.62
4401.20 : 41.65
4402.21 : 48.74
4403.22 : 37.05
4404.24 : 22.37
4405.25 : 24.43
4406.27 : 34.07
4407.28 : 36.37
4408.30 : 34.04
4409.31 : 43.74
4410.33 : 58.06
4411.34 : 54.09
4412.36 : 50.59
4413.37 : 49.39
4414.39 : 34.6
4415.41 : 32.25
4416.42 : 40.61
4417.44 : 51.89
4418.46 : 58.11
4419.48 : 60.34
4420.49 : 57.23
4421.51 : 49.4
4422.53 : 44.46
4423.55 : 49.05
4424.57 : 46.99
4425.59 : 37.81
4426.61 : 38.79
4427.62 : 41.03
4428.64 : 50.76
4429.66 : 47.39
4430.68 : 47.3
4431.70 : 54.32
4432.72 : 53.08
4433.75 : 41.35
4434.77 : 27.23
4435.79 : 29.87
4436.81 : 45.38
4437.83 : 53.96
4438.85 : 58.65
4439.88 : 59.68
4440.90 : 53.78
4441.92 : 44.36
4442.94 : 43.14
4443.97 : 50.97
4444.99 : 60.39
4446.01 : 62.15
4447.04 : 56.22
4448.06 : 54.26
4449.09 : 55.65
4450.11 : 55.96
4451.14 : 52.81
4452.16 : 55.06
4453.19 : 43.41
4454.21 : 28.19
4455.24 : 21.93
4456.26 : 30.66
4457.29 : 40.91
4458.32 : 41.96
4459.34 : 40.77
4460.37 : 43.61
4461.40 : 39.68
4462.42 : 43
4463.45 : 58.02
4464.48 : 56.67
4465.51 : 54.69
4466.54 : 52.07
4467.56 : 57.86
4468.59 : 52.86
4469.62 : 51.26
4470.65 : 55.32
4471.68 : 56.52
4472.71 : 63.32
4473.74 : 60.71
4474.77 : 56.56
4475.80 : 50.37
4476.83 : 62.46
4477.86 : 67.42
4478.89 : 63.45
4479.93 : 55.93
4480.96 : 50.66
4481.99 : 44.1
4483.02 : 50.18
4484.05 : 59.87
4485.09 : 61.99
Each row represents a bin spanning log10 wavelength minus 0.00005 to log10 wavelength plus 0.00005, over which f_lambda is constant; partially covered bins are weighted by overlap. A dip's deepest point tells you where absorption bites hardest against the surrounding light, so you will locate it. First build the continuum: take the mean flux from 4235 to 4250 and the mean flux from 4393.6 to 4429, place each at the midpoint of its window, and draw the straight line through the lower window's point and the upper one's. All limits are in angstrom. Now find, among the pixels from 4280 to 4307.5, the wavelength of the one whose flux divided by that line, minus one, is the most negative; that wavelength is 4290.13 angstrom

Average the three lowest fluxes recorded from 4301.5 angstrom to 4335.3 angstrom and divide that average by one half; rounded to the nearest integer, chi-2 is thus 38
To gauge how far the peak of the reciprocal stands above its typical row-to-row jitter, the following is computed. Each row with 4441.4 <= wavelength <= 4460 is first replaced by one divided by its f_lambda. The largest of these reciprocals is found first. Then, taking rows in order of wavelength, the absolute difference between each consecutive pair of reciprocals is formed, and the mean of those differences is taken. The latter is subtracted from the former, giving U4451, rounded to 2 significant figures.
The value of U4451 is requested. 0.042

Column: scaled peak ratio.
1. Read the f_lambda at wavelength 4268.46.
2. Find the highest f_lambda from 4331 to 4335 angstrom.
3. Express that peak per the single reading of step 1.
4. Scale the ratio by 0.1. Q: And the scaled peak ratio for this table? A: 0.142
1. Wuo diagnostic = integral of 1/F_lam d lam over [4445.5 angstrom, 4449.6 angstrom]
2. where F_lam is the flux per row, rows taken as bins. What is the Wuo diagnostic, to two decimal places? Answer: 0.07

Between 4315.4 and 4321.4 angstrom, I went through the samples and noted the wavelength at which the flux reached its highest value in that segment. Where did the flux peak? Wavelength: 4320.87 angstrom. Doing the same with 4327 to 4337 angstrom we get 4335.82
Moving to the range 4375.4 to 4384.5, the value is 4377.95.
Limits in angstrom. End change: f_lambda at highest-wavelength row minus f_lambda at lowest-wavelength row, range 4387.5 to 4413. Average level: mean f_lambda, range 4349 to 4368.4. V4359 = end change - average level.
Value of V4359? -37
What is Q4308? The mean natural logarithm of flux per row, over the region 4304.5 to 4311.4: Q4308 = 3.24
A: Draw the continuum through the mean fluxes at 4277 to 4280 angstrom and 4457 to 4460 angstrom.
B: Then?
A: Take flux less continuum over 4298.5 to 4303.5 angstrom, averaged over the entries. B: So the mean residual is -13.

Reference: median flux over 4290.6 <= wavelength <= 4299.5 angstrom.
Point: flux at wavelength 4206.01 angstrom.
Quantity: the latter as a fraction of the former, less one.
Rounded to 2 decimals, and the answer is 0.30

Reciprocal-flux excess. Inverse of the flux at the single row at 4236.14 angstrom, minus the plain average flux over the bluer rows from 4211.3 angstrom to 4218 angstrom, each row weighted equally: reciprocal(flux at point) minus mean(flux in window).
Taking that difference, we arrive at -32.2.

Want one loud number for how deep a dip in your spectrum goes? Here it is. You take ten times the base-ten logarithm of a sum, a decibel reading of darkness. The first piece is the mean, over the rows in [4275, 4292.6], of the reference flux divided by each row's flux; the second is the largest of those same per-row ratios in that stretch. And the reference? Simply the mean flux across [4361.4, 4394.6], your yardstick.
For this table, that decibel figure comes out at 6.4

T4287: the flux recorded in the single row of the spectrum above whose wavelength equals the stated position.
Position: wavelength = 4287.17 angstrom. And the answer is 27.92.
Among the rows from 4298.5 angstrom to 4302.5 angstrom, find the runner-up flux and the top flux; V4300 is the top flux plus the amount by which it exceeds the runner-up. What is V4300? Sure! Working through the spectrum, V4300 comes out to 24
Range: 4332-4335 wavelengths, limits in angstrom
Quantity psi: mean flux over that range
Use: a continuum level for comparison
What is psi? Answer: 47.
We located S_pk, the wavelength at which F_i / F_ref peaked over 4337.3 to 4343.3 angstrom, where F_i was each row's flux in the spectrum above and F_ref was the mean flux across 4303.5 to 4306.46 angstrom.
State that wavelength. 4342.81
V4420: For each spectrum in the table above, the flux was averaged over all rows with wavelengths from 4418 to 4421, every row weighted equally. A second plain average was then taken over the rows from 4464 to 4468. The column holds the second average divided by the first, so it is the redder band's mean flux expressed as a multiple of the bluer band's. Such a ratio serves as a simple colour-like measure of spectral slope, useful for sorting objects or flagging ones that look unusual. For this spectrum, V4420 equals 0.94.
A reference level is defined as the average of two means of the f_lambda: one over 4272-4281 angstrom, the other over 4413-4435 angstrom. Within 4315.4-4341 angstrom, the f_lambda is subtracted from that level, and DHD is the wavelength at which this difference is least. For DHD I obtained 4335.82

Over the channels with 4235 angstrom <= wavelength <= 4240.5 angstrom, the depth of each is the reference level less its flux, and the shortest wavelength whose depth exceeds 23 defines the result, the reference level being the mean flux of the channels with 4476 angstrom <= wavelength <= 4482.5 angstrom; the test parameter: 4235.17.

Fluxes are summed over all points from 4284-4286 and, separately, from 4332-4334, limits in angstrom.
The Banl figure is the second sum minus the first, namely 22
